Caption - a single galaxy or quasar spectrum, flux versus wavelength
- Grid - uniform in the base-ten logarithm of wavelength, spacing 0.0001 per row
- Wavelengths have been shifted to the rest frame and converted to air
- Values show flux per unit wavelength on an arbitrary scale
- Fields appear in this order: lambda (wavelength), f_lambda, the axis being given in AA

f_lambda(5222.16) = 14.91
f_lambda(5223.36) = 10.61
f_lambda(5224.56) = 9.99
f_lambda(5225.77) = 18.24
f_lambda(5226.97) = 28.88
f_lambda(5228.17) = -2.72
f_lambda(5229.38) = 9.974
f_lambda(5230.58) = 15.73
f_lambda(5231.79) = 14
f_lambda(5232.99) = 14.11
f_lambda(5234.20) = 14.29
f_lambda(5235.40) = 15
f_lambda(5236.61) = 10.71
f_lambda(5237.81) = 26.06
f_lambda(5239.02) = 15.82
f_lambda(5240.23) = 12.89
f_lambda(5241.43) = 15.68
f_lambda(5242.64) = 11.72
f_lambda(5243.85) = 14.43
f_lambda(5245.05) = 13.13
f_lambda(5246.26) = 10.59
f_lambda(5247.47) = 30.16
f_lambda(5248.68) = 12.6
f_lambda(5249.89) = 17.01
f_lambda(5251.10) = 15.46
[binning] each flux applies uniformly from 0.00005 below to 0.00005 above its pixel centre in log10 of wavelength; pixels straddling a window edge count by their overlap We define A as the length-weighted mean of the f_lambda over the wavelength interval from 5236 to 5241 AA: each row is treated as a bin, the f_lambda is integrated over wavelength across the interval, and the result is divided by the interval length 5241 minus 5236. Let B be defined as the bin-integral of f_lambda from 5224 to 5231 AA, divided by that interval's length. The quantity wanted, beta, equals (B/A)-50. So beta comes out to -49.2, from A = 16.3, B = 13.3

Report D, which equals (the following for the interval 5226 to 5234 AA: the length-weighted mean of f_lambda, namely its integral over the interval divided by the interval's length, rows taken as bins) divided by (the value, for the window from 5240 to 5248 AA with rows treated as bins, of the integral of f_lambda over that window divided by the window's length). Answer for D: 0.9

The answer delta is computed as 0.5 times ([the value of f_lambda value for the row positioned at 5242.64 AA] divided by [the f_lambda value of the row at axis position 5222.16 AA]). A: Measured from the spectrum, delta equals 0.39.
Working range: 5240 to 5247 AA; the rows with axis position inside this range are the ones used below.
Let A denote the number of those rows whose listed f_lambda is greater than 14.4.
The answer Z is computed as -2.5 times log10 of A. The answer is -0.75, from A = 2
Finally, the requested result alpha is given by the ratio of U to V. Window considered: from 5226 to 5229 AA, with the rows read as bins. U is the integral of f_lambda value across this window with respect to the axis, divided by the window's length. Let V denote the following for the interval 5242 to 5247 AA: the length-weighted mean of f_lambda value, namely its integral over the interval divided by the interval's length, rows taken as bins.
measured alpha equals 1.04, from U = 13.5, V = 13.0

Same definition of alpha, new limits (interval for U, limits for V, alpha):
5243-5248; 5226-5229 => 1.23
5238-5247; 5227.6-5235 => 1.29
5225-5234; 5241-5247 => 1.04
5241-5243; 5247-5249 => 0.62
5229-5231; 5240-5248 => 0.83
